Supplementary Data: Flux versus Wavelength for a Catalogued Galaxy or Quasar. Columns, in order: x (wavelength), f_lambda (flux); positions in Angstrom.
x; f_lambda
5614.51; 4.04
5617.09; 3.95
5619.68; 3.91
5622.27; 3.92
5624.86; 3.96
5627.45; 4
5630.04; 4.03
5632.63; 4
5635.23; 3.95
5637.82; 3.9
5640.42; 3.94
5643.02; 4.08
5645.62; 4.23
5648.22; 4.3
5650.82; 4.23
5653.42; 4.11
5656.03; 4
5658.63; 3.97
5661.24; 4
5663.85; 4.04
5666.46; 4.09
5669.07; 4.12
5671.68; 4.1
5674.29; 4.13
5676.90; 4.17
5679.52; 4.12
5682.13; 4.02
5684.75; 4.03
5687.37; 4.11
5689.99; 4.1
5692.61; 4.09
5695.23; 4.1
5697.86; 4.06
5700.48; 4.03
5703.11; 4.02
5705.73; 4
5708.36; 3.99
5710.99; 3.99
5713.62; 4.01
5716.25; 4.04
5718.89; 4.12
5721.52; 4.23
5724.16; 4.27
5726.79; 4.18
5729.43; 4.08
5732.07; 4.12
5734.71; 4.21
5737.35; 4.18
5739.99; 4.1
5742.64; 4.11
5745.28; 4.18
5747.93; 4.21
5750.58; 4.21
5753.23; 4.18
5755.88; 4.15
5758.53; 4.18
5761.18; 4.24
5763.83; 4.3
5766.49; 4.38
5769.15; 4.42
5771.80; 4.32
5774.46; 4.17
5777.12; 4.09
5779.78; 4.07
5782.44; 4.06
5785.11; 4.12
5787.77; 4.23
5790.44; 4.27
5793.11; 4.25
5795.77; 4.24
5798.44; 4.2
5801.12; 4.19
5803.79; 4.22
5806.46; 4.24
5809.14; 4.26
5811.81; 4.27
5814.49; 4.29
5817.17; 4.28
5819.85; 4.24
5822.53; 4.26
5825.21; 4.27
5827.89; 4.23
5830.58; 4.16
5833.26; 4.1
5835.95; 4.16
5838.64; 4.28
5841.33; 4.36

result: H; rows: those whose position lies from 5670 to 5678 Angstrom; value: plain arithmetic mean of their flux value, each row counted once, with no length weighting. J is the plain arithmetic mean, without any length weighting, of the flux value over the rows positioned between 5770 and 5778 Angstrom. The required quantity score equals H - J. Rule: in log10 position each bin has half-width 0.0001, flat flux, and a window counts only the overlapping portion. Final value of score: -0.06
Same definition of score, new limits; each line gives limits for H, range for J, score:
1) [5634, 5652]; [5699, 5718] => 0.08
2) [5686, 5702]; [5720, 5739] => -0.10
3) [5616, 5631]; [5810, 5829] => -0.30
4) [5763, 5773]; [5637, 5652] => 0.24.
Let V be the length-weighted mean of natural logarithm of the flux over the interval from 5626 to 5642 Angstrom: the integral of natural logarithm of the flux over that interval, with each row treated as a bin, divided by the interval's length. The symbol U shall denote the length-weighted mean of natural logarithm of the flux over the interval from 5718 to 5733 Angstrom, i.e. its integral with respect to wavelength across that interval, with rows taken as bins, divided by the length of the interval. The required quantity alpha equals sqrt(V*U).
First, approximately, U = 1.428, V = 1.38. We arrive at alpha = 1.40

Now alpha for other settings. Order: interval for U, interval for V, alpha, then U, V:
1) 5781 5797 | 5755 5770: 1.44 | 1.434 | 1.45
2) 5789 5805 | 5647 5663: 1.43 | 1.441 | 1.41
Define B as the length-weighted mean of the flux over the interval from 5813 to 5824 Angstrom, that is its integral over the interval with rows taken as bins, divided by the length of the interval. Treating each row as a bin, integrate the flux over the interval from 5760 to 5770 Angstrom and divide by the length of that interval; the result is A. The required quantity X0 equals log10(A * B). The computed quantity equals 1.27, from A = 4.33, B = 4.27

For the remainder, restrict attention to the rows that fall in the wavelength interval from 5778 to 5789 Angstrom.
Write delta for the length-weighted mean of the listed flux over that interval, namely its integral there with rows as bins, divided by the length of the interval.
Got 4.12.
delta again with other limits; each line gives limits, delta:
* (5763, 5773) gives 4.36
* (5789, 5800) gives 4.24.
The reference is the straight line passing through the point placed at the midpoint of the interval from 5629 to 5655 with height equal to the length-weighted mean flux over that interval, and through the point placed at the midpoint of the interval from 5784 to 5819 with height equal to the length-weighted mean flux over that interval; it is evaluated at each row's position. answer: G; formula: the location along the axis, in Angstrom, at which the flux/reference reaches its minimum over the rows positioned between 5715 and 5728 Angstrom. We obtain 5716.25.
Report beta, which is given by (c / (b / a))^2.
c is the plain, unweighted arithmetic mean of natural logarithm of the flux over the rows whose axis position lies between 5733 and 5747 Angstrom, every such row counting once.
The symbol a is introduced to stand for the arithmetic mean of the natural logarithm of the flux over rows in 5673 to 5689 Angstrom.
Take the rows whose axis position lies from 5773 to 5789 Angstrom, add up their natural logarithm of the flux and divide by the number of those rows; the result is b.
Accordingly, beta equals 2.01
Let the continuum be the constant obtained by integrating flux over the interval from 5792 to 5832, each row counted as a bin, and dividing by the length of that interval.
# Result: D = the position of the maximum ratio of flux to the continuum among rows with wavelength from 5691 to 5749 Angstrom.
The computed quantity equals 5724.16 Angstrom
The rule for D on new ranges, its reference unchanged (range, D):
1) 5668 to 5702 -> 5676.90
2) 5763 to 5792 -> 5769.15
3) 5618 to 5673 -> 5648.22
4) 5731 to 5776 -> 5769.15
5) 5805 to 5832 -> 5814.49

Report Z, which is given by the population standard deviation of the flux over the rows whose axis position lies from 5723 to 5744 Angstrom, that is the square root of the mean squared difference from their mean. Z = 0.06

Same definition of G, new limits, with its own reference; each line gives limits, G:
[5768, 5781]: 5779.78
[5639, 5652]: 5640.42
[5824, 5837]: 5833.26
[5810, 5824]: 5819.85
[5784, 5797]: 5785.11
